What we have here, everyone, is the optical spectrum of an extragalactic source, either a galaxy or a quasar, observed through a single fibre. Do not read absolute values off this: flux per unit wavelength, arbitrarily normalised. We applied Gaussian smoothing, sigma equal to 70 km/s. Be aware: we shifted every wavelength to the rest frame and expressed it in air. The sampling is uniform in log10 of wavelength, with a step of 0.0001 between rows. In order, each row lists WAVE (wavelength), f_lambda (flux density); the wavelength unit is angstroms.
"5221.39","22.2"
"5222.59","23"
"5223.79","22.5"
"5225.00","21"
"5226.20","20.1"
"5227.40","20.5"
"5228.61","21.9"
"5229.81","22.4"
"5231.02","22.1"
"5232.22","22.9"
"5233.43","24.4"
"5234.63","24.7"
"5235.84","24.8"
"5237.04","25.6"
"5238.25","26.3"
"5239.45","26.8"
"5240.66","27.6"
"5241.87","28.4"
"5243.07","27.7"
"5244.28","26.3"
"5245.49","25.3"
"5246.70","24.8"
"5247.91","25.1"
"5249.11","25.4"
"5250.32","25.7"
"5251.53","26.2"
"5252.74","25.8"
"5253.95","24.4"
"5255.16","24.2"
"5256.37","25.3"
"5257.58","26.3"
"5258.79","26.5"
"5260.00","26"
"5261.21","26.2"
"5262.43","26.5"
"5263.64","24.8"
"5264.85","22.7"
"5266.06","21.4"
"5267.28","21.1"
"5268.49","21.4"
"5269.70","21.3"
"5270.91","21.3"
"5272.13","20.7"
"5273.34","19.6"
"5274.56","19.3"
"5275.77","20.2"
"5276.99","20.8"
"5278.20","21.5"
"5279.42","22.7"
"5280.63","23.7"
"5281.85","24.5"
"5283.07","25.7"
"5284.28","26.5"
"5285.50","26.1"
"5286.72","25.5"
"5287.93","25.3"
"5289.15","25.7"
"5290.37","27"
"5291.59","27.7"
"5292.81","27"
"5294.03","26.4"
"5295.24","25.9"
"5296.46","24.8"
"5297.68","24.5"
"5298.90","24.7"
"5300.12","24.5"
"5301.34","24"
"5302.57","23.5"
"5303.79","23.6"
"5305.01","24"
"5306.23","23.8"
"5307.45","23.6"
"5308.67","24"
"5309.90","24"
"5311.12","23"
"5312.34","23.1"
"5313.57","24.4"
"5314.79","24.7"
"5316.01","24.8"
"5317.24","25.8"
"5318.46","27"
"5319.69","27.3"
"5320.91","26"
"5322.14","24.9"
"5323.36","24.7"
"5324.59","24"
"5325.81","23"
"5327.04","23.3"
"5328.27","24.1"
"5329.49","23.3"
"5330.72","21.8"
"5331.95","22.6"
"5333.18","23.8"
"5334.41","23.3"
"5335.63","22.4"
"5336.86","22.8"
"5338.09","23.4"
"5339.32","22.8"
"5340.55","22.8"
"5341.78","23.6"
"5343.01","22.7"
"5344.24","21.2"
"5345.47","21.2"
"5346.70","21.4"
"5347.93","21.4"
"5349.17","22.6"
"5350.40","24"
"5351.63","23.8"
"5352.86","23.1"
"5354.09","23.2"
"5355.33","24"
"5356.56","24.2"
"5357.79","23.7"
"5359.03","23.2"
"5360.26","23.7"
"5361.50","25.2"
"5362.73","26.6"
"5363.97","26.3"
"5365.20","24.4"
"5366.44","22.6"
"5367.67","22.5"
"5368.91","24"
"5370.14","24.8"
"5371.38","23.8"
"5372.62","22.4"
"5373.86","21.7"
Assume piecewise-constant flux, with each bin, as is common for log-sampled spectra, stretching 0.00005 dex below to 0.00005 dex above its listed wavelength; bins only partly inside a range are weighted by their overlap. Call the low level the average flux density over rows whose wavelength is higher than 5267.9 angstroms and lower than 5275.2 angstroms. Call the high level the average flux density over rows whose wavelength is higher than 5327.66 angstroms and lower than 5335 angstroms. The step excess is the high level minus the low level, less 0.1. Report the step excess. 2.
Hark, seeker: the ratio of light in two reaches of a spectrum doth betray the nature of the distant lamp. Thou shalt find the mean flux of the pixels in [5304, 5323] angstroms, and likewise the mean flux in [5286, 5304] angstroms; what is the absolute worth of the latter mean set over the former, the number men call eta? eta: 1.03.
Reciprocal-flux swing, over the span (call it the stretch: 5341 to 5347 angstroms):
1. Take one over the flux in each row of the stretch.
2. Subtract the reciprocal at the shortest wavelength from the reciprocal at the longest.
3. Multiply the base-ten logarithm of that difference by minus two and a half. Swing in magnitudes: 5.9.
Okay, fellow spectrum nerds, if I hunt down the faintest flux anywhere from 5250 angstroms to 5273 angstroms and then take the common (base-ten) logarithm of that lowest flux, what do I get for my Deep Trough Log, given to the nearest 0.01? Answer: 1.32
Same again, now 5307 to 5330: 1.36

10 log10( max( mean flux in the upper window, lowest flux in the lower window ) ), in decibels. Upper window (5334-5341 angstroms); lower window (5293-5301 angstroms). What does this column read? 13.89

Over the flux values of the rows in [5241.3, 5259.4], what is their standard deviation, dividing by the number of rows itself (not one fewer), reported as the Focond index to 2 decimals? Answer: 1.10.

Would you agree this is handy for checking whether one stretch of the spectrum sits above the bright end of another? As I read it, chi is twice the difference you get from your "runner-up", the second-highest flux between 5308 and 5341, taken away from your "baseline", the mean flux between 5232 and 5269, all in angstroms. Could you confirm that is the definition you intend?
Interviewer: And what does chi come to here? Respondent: -3.6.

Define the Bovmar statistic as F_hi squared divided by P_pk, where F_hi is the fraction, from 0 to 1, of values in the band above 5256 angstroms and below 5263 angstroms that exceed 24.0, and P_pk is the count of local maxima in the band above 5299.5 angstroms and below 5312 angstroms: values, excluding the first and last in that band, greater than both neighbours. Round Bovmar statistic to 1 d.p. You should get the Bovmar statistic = 1.0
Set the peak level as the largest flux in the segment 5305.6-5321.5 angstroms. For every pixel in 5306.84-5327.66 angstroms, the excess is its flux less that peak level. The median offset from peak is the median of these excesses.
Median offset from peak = -2.9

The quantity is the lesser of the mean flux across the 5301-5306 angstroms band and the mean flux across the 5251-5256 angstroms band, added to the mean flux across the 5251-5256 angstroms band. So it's 48.9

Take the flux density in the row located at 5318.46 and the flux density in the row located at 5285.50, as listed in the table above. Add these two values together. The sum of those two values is 53.1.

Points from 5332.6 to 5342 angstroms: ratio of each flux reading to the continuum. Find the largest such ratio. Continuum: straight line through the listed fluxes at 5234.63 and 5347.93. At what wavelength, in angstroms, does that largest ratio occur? 5341.78 angstroms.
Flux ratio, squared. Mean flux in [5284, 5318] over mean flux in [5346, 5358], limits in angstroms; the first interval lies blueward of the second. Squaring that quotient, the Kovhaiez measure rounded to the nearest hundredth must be 1.16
